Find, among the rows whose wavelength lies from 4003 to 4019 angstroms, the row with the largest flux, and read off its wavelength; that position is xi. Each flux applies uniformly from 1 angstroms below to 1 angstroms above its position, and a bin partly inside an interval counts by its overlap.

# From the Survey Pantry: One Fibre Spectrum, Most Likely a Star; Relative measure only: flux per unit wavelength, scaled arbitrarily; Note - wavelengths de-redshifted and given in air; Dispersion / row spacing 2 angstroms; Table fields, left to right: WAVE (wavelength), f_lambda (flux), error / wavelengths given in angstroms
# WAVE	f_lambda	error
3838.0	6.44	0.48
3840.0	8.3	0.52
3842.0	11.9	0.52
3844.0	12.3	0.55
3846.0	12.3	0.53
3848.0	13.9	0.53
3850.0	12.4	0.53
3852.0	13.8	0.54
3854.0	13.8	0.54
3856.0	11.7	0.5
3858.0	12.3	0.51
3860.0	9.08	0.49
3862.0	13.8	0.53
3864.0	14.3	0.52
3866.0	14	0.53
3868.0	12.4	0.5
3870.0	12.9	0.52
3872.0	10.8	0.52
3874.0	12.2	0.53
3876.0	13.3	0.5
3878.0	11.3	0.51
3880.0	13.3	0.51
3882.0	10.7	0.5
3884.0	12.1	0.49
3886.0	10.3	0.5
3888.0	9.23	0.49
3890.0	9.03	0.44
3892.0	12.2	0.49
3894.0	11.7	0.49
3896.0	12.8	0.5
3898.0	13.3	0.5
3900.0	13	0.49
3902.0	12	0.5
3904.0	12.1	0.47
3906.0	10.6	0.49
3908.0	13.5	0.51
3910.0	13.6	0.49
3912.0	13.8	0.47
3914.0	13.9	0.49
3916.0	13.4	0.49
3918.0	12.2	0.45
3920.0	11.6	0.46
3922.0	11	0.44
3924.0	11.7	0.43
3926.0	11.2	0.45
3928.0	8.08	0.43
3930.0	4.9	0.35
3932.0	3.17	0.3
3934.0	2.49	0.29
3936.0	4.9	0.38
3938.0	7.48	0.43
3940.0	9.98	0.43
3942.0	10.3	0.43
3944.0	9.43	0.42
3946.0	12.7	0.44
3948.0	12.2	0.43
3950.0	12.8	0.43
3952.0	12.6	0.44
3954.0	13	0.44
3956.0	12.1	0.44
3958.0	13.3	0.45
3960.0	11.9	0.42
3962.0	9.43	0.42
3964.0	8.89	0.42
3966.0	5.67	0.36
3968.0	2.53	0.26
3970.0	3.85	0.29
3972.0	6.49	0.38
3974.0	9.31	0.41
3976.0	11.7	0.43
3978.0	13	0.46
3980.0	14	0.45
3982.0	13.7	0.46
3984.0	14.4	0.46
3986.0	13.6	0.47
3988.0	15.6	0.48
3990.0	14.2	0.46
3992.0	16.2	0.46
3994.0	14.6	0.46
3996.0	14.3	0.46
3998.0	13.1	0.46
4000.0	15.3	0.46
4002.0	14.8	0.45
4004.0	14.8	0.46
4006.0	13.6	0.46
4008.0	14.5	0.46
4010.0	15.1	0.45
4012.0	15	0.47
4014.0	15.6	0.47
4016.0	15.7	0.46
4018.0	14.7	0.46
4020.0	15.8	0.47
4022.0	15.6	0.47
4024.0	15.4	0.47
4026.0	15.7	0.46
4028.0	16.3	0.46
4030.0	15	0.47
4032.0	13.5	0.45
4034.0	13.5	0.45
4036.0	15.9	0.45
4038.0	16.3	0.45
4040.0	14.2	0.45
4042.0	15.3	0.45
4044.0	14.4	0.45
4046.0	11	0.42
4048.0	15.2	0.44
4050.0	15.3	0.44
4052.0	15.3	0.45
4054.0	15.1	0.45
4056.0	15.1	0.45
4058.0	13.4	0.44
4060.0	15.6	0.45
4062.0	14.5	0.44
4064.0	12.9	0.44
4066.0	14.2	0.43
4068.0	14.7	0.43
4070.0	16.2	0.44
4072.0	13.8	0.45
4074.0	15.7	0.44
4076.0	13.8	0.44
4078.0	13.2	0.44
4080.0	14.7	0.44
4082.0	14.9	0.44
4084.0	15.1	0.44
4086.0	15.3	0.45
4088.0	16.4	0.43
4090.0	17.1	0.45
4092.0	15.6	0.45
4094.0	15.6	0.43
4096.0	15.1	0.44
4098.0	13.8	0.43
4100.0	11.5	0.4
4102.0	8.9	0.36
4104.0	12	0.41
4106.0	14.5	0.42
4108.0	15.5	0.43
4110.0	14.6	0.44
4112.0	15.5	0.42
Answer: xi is 4016.0 angstroms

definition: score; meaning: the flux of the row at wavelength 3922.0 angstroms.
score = 11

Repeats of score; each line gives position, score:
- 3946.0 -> 12.7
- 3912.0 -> 13.8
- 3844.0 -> 12.3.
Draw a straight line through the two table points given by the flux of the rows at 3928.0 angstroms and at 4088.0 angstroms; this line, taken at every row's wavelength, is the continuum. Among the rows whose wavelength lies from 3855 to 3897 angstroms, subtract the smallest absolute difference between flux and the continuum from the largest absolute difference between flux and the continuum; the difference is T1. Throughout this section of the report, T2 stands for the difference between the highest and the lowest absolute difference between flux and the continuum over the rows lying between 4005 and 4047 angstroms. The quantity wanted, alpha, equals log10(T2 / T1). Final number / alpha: -0.3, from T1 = 6.6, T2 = 3.2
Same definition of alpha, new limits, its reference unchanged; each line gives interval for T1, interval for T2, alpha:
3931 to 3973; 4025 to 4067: -0.4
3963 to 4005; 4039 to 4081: -0.3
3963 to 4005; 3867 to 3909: -0.1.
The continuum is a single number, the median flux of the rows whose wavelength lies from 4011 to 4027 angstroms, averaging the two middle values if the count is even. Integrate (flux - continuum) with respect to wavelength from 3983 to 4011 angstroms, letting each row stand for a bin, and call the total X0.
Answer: -29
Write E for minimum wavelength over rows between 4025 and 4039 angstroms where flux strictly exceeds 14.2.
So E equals 4026.0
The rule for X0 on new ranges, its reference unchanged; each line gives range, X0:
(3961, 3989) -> -152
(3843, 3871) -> -79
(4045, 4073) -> -32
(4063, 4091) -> -21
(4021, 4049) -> -22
